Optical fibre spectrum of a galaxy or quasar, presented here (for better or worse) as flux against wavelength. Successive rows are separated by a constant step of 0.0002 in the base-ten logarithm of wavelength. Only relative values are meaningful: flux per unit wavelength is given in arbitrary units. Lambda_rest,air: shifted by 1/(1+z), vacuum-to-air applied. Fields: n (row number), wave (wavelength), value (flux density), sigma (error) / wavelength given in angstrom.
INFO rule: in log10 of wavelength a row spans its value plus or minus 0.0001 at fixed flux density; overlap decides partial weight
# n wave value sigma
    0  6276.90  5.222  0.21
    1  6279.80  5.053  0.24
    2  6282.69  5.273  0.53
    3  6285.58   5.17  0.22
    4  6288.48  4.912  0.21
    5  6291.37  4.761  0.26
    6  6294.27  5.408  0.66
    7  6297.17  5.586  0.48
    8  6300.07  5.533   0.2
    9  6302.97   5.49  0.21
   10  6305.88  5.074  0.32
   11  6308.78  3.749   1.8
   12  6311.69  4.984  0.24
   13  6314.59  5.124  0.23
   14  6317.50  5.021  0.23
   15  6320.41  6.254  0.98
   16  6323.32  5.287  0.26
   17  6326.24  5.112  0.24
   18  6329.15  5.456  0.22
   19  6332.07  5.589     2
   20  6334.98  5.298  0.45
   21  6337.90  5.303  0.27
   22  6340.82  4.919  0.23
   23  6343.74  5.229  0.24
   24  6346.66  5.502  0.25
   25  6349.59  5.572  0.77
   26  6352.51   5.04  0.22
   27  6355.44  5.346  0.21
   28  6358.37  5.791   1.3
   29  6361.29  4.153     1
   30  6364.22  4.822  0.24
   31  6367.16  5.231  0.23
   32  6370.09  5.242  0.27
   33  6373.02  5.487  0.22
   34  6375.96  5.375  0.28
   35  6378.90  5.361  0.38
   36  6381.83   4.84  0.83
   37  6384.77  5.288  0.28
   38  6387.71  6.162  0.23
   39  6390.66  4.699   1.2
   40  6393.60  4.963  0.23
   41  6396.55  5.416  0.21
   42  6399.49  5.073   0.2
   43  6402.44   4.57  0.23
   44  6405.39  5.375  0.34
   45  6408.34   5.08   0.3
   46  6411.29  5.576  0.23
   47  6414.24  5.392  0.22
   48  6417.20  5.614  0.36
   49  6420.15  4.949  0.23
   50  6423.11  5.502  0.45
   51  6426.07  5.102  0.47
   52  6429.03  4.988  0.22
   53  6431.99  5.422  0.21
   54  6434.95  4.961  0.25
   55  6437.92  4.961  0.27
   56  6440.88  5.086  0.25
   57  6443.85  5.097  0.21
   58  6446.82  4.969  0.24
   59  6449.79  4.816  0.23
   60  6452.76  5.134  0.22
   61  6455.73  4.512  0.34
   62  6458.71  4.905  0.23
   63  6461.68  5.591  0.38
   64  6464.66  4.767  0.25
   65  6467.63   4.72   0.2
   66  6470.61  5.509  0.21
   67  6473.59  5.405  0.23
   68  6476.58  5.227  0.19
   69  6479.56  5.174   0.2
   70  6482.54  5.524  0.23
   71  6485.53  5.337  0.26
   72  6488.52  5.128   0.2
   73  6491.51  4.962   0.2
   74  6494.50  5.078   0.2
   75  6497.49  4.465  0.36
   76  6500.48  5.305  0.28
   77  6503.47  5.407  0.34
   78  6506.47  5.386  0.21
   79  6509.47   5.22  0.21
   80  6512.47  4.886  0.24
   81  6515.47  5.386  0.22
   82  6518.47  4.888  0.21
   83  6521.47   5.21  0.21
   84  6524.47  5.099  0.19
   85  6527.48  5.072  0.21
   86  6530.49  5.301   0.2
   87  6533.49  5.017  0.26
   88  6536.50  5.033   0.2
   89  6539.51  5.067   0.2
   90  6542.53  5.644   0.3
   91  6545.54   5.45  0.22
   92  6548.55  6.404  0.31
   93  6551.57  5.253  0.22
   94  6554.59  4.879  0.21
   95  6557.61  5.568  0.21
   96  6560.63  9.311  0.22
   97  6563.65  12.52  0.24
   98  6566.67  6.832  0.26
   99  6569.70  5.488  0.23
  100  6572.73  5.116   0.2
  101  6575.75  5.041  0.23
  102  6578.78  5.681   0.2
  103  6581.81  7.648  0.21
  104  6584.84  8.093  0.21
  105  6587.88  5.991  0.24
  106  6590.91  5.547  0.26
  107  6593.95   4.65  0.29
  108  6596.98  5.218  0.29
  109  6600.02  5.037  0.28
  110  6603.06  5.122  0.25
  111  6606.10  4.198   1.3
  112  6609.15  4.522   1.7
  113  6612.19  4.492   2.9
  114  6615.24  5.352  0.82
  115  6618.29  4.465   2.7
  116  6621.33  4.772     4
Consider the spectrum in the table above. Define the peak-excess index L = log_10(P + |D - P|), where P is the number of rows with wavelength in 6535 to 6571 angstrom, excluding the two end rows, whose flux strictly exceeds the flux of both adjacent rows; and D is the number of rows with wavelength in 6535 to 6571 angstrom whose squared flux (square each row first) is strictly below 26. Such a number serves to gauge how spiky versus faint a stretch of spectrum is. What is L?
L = 0.48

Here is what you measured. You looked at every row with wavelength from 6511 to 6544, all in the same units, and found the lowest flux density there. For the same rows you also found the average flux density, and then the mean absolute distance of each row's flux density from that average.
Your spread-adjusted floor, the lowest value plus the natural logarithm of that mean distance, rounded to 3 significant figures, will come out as 3.14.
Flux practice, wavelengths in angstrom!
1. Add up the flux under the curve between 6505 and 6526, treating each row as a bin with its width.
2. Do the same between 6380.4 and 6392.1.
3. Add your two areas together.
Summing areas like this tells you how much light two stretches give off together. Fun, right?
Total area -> 170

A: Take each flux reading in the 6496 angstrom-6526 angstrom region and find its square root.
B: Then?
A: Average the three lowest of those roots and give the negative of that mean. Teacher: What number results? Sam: -2.18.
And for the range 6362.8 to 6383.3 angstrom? -2.23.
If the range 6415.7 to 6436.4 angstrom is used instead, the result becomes -2.23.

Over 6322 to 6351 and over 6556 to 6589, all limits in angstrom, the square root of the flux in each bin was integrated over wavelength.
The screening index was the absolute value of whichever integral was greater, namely 87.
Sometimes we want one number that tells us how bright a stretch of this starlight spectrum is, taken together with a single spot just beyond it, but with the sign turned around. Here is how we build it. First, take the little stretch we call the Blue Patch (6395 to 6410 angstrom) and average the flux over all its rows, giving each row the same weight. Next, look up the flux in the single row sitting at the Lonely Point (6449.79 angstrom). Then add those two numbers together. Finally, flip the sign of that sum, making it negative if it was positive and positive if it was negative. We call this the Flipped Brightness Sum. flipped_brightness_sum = -9.9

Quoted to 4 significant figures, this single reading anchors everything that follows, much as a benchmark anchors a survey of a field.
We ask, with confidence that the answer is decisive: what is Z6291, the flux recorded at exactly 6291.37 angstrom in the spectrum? 4.761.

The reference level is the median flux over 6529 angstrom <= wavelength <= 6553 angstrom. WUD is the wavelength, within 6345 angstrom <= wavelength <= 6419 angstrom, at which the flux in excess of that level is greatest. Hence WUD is 6387.71 angstrom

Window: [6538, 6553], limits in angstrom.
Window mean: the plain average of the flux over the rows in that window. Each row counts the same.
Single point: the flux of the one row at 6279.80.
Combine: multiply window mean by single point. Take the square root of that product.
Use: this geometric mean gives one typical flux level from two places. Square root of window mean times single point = 5.30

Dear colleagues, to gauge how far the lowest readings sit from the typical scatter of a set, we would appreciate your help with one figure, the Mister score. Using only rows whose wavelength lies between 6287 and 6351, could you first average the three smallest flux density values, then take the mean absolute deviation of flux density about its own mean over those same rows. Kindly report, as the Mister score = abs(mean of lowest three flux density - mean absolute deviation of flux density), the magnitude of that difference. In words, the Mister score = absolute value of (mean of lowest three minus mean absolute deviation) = 4.2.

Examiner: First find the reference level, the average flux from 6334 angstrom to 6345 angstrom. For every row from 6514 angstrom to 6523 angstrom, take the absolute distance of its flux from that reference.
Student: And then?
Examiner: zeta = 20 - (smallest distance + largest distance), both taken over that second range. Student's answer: 19.7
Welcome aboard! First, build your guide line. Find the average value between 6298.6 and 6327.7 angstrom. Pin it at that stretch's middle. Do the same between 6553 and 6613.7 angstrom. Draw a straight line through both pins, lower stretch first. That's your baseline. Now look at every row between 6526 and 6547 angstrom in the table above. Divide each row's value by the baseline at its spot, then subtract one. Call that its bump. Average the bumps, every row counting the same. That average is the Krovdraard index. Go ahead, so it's -0.11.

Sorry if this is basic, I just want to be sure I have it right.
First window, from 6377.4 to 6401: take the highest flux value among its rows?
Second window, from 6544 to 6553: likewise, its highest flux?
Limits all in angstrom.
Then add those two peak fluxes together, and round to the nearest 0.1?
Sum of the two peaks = 12.6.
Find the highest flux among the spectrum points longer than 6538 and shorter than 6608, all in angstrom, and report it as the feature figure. 12.52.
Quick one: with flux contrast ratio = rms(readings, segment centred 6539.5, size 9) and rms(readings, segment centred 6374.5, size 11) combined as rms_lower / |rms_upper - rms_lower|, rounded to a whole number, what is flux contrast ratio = 48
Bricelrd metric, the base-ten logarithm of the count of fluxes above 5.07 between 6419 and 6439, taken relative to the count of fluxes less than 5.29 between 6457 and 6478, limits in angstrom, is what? -0.12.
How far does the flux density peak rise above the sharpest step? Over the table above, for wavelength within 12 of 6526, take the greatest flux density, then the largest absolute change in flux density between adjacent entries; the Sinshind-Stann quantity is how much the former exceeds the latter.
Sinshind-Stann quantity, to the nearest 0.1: 4.9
